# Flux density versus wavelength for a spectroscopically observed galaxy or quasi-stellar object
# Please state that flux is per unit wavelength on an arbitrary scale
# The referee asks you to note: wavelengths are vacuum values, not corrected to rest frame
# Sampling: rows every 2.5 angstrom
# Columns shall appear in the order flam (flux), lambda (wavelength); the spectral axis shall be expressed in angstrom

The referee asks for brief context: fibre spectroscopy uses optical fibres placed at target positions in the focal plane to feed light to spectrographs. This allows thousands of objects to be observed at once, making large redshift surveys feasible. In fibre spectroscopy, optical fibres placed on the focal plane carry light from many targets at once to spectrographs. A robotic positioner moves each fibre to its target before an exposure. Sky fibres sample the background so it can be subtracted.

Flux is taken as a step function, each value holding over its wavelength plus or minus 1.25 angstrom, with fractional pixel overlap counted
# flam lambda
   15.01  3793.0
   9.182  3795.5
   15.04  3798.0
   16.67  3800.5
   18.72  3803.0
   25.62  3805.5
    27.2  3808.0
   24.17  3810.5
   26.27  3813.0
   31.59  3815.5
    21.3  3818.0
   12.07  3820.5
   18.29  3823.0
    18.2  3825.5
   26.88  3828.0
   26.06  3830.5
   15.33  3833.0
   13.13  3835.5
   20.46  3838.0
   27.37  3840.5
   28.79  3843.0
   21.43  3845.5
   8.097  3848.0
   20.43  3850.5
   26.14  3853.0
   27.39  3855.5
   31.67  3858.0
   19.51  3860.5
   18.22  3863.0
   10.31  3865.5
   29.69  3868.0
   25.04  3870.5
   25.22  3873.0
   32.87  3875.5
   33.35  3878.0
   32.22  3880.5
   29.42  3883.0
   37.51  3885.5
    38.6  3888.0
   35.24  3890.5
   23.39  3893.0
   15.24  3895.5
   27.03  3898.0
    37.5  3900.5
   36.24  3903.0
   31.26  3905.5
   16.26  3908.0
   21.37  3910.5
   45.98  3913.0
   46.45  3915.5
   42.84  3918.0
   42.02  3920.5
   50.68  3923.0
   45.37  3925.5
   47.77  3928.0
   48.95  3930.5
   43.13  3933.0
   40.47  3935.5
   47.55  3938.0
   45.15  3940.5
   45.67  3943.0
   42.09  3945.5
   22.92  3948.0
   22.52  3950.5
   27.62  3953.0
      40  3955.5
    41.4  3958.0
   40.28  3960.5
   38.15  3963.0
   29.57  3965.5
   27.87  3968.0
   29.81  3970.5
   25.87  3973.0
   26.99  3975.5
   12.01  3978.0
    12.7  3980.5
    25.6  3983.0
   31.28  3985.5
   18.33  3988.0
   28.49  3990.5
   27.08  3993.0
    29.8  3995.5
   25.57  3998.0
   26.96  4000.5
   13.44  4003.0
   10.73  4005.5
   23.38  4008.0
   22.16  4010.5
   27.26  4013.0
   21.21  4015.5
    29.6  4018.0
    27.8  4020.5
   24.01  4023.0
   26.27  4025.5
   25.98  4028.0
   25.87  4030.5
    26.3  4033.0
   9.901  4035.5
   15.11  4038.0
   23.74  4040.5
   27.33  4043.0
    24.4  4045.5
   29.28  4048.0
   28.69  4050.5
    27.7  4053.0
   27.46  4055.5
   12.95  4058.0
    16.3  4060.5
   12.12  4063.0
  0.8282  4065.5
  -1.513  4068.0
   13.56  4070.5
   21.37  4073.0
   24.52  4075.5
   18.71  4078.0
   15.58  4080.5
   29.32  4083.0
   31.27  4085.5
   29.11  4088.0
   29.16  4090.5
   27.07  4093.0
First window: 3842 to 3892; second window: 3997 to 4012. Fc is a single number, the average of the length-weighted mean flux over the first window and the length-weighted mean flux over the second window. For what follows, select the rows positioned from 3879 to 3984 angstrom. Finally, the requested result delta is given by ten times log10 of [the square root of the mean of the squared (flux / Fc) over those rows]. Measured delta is 1.84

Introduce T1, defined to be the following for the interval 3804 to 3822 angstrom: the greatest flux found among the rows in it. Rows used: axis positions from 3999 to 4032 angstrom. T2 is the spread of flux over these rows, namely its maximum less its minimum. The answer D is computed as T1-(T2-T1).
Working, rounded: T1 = 31.59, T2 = 18.9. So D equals 44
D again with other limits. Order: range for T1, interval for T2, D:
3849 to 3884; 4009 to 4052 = 47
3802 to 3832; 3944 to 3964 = 44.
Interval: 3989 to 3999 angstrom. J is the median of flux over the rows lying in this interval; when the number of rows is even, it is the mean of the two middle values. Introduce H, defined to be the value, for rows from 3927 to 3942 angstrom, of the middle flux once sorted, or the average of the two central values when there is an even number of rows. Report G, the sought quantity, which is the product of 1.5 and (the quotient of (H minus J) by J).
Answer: 1.00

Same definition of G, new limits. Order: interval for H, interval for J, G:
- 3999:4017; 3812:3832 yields -0.10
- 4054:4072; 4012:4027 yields -0.77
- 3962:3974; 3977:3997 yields 0.18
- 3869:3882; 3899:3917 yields -0.17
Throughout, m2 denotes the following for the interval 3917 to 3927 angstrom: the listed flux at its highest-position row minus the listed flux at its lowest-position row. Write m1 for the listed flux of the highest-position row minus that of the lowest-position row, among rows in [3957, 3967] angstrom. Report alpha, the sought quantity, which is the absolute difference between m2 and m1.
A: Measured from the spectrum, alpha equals 14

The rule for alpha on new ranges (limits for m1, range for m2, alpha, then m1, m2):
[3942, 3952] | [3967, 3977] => 22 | -23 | -1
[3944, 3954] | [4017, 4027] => 11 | -14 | -3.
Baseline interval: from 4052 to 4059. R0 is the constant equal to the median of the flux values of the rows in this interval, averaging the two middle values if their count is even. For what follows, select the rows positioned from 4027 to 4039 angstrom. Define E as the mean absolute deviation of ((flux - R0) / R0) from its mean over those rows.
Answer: 0.24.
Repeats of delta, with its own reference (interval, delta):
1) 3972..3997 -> 0.22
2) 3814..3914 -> 0.57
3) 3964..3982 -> 0.21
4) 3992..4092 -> -0.02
